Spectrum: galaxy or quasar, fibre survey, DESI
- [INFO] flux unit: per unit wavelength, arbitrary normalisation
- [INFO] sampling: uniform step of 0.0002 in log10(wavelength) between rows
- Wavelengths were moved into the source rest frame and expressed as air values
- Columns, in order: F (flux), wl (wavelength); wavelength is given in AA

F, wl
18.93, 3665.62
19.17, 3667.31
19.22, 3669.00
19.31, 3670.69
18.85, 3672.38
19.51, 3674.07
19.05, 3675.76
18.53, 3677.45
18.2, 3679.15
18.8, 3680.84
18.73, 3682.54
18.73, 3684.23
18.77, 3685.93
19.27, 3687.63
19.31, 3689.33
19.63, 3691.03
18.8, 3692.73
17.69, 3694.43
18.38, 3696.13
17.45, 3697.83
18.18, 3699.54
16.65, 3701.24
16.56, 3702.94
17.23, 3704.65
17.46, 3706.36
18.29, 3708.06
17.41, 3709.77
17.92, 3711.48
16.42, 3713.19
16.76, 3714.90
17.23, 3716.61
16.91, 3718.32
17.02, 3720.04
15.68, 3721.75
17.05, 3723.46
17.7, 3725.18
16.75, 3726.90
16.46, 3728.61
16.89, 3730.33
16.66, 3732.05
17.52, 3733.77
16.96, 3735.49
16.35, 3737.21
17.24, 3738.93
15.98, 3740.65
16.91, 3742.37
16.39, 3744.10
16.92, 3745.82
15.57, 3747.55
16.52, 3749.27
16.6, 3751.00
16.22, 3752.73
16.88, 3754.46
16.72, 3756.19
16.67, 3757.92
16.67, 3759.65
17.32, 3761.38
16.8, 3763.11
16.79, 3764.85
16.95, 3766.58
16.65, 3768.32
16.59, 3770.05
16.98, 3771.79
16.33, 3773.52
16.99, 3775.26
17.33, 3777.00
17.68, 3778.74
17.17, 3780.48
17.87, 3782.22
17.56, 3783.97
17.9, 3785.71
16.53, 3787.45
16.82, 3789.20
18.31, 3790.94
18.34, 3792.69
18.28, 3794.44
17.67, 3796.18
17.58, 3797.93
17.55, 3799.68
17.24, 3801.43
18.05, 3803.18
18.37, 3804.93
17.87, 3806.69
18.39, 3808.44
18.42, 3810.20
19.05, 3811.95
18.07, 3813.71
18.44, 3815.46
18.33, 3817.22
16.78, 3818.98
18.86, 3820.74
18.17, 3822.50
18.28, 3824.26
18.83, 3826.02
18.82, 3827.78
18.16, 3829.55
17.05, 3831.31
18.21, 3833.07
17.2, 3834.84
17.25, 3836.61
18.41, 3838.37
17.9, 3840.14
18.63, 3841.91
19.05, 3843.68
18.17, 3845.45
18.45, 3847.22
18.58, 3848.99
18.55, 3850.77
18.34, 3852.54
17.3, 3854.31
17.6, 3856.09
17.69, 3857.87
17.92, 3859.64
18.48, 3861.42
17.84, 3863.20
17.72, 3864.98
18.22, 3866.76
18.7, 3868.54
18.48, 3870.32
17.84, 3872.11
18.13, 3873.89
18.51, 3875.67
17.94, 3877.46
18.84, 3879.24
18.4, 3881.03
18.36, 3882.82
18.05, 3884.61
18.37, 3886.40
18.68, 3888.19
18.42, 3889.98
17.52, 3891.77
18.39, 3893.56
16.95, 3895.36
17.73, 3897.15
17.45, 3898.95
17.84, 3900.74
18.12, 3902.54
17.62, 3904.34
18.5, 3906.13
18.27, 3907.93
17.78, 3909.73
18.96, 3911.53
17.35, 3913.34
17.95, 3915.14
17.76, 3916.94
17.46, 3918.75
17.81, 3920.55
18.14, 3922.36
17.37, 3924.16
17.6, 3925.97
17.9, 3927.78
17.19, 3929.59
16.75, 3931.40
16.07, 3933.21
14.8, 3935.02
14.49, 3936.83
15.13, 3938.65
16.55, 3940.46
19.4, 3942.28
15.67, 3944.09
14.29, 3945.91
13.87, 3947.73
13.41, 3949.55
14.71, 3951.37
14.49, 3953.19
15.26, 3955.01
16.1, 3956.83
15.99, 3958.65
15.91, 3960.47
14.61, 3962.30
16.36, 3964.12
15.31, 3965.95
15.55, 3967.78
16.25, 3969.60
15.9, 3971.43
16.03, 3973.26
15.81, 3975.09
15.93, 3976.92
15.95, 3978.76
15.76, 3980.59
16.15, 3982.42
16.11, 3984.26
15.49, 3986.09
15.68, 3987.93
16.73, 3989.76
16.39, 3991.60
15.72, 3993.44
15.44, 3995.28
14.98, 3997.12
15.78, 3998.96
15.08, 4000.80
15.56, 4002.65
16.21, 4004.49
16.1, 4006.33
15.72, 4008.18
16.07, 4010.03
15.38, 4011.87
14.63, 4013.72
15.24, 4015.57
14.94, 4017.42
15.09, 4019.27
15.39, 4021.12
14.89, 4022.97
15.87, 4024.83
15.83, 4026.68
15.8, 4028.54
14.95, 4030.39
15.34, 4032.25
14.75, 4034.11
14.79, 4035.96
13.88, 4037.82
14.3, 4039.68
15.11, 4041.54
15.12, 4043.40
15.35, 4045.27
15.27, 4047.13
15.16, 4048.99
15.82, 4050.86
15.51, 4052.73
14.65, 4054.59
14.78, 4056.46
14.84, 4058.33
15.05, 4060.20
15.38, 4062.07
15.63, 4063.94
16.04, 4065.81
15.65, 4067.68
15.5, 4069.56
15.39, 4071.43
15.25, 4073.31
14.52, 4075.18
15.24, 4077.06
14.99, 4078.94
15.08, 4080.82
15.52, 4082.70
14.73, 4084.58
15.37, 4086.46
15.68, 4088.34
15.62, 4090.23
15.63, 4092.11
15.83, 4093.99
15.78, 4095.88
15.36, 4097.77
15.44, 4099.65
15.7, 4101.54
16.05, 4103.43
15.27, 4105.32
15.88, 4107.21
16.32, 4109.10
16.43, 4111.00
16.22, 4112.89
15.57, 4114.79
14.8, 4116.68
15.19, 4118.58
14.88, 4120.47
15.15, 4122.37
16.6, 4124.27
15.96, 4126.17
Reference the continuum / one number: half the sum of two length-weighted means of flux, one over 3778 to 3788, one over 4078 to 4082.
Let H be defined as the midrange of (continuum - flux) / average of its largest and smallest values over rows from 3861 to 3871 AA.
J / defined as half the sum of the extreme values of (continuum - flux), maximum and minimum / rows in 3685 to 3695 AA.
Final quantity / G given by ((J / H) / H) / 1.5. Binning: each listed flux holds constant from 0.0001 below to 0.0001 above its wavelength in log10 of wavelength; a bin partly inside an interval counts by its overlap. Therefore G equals -0.4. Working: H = -1.9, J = -2.39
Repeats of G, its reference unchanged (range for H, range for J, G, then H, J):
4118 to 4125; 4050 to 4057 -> 2.5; 0.5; 1.03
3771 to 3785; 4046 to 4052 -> 0.7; -0.8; 0.78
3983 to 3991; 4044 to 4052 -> 20.9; 0.2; 0.78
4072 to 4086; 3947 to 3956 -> 0.8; 1.2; 1.93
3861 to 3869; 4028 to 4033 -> 0.2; -1.9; 0.89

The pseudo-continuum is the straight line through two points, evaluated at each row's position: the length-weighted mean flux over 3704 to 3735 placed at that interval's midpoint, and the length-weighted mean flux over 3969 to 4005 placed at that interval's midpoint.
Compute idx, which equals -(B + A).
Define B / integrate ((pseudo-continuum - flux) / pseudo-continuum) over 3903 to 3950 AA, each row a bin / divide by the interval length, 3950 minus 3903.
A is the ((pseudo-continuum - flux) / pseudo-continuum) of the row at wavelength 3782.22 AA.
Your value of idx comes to 0.11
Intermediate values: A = -0.06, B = -0.048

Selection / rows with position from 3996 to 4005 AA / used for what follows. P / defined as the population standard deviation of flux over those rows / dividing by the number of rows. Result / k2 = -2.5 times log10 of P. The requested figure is 0.9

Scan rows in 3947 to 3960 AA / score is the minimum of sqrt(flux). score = 3.7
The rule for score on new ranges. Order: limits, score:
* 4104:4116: 3.9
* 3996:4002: 3.9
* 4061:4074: 3.9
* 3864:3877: 4.2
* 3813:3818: 4.3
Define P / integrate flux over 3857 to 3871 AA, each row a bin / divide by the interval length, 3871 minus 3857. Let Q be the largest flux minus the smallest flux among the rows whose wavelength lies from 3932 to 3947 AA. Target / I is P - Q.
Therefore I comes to 13.0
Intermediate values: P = 18.1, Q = 5.11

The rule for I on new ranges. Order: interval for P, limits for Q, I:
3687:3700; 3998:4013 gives 17.5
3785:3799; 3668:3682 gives 16.4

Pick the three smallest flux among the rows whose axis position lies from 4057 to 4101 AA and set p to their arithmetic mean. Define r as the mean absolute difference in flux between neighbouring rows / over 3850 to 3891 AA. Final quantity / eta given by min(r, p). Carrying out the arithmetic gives 0.4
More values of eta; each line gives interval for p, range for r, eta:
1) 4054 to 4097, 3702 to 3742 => 0.7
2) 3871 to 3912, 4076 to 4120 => 0.4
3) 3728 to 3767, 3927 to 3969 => 1.0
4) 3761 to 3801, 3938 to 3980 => 0.9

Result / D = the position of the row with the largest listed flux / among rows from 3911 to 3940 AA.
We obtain 3911.53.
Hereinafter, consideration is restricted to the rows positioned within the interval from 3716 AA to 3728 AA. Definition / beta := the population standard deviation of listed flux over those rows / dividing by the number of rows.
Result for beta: 0.57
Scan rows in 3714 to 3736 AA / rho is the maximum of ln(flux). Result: 2.87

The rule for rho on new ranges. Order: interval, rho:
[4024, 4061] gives 2.76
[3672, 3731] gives 2.98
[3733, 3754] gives 2.86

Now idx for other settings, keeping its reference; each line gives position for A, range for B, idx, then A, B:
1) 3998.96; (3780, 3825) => 0.07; 0.00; -0.074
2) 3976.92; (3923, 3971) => -0.01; 0.00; 0.013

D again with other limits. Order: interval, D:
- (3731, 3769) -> 3733.77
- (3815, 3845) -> 3843.68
